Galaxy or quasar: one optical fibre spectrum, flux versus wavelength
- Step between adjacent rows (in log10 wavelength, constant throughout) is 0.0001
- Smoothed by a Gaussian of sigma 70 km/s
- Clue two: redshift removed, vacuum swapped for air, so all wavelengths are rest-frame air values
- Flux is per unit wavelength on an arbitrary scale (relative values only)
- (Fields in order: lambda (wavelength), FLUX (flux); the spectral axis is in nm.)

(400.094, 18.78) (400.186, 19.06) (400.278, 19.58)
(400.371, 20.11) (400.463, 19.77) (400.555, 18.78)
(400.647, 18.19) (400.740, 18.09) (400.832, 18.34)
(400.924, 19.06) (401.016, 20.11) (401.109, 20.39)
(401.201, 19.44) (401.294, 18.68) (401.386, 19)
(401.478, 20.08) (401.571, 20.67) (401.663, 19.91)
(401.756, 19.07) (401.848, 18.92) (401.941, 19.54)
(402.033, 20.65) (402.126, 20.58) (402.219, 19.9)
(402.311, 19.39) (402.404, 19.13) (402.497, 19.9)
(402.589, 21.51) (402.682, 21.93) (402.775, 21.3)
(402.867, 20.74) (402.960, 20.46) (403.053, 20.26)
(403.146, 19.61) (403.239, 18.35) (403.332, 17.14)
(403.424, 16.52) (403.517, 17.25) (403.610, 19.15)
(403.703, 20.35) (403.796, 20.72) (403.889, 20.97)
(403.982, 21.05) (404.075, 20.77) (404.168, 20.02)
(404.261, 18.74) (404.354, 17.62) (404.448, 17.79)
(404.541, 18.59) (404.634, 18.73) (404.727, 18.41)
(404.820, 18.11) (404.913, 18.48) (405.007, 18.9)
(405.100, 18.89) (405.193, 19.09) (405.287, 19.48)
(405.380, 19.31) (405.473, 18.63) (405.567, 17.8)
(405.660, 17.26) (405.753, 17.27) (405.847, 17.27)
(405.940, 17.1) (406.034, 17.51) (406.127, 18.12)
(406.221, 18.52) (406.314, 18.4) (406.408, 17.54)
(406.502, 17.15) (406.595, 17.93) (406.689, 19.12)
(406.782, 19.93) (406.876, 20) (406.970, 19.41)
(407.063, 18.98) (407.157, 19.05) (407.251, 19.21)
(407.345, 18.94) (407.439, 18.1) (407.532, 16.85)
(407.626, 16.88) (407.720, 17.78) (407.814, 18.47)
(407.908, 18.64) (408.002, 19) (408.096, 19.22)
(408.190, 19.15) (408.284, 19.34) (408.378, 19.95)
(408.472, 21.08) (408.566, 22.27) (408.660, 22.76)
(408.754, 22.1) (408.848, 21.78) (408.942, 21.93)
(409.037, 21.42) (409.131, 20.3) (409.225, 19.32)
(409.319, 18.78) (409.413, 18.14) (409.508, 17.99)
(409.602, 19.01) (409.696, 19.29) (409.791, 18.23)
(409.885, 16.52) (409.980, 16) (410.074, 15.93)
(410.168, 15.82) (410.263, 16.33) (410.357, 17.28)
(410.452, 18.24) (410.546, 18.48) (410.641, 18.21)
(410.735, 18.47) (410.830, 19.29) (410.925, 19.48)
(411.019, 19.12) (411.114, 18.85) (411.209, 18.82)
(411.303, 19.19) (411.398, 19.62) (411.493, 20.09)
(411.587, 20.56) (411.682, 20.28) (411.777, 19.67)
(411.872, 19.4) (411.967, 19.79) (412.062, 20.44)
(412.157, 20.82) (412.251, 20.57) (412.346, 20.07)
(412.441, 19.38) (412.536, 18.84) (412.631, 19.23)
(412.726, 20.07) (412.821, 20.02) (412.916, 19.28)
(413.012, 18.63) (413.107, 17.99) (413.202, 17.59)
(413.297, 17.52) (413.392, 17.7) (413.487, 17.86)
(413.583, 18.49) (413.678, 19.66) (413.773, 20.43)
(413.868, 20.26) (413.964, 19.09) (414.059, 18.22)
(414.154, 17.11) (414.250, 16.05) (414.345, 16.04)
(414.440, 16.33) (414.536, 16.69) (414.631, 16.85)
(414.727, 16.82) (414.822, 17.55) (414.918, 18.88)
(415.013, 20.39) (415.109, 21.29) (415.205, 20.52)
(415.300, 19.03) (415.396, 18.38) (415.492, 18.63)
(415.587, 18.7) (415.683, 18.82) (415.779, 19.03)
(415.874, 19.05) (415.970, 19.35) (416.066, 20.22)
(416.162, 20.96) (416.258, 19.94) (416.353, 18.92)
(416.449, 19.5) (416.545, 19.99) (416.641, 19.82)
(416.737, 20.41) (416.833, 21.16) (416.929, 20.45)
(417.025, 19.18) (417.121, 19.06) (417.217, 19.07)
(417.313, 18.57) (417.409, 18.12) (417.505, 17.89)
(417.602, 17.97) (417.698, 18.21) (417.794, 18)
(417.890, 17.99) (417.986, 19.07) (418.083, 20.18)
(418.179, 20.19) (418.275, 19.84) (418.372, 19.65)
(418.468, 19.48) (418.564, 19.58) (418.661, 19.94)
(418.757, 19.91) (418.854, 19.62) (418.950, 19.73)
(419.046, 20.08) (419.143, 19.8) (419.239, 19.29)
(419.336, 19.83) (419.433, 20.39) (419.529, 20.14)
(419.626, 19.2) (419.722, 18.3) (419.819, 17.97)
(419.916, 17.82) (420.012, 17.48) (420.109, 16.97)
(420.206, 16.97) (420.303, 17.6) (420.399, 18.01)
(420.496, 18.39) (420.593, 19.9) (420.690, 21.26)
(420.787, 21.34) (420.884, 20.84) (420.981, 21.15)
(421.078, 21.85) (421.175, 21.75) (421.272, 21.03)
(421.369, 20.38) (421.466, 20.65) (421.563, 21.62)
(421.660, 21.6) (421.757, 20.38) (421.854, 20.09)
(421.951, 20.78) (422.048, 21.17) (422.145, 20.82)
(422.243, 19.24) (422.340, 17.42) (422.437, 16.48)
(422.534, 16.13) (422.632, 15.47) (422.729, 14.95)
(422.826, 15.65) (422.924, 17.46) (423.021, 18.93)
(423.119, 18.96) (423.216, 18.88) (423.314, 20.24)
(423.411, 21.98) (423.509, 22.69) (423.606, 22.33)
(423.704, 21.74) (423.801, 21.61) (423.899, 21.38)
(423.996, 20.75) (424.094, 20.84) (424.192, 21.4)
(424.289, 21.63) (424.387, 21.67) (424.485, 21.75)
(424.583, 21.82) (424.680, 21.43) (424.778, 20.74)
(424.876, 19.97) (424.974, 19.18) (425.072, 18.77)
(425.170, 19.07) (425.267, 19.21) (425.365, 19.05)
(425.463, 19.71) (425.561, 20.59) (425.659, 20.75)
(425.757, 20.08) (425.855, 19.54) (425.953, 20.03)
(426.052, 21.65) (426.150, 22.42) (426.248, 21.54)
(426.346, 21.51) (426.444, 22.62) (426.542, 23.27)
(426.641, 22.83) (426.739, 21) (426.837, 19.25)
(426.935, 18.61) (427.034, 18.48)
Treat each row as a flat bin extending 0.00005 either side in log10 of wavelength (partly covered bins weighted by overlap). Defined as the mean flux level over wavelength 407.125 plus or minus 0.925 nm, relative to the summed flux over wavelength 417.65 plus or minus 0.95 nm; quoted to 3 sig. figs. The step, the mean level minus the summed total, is -366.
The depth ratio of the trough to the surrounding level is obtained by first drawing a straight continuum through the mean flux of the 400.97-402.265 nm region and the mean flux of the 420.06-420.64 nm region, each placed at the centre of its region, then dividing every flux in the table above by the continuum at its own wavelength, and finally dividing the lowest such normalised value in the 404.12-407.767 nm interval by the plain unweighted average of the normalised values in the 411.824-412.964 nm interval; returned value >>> 0.829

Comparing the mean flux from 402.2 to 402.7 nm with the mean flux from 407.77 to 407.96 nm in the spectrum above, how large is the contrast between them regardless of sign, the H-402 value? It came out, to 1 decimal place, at 1.7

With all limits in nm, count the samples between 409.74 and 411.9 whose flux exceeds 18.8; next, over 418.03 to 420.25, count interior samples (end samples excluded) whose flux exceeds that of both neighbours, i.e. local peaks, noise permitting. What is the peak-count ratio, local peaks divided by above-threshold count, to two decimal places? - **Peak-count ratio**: 0.33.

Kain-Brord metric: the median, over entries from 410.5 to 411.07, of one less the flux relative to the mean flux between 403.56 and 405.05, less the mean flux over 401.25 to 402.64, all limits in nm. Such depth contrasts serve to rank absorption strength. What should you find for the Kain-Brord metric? -19.8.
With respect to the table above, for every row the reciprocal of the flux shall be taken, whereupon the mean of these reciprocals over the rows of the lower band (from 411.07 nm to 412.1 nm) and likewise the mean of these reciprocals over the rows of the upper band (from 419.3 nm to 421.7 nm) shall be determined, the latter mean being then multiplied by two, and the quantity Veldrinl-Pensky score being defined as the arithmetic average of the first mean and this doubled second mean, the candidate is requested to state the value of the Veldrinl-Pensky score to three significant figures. 0.0765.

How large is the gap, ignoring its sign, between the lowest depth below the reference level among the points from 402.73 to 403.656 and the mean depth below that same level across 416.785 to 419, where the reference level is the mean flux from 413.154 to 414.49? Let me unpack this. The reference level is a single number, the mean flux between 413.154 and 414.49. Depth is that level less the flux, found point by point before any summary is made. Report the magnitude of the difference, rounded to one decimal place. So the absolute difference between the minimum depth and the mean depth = 2.0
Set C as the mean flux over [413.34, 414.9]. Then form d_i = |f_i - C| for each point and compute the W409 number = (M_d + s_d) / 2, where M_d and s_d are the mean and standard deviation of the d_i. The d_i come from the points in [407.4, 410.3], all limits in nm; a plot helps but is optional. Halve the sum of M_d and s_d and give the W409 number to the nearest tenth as 1.6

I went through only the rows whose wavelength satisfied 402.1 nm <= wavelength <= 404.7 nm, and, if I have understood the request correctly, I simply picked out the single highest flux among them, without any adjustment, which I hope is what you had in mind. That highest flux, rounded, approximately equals 21.93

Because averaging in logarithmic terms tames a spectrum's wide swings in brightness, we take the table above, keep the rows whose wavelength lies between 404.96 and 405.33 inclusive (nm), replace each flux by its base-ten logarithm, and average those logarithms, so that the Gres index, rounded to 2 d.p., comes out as 1.28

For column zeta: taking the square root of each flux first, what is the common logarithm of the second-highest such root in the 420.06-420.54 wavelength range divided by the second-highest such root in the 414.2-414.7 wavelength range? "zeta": 0.017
